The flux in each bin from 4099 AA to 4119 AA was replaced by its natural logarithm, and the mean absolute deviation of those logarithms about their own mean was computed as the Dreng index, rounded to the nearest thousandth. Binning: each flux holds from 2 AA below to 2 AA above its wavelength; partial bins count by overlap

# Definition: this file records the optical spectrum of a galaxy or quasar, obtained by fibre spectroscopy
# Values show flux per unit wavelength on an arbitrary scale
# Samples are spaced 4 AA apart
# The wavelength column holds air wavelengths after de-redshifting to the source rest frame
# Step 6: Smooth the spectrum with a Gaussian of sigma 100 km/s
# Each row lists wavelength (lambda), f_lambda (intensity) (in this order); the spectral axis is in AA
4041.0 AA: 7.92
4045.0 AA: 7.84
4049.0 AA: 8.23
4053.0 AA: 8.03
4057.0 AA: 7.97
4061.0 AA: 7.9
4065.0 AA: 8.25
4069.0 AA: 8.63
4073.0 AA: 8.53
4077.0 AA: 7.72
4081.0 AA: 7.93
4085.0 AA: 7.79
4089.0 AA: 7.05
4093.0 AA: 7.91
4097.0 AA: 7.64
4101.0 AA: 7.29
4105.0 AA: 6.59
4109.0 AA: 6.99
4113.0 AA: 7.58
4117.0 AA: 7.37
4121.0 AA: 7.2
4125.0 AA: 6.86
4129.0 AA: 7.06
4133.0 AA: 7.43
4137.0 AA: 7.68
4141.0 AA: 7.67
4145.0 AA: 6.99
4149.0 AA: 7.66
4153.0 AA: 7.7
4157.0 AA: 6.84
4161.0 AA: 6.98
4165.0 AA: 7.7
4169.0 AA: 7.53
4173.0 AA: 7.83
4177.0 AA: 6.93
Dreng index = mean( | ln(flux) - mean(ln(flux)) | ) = 0.042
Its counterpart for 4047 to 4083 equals 0.030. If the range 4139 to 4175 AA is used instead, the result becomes 0.045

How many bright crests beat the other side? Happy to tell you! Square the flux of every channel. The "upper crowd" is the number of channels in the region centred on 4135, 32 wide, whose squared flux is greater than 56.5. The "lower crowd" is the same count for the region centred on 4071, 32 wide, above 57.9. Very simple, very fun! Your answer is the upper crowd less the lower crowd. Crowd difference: -5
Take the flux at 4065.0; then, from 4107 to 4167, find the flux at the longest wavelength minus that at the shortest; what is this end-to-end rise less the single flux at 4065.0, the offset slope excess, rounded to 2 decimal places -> -7.54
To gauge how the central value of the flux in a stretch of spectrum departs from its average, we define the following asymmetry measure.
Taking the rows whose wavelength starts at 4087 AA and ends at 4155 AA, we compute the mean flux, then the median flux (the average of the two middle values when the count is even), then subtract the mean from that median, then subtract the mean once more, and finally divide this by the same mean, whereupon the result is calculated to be -1.00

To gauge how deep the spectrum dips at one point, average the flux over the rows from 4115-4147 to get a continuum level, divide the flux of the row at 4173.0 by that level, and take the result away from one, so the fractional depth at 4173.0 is -0.075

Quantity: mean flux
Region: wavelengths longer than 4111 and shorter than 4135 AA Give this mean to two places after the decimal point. 7.25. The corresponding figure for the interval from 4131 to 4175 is 7.46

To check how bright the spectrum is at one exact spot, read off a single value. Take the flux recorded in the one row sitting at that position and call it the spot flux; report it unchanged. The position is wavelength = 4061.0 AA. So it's 7.9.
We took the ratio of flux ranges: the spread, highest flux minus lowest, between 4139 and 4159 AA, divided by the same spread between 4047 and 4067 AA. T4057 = 2.5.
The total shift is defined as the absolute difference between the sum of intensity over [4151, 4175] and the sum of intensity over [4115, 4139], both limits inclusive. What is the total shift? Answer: 1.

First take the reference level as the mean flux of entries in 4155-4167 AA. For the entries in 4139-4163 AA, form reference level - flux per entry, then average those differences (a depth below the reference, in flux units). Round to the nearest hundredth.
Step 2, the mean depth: -0.13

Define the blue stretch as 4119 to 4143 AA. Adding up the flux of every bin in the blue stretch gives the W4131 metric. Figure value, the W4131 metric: 44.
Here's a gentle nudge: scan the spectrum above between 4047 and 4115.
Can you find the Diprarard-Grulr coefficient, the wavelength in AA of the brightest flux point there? 4069.0 AA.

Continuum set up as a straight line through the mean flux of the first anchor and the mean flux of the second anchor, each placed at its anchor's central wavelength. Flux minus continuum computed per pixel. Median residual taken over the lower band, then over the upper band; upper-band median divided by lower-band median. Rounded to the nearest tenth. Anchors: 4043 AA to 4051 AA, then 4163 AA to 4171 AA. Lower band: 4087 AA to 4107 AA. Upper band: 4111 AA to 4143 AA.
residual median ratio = 0.7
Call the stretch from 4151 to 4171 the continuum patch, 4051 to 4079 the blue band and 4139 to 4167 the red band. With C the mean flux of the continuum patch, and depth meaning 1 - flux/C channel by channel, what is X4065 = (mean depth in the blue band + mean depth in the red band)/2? -0.06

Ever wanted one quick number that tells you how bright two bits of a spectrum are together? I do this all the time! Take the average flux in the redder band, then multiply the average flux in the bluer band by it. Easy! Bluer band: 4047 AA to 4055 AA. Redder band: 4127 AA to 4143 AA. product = 61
